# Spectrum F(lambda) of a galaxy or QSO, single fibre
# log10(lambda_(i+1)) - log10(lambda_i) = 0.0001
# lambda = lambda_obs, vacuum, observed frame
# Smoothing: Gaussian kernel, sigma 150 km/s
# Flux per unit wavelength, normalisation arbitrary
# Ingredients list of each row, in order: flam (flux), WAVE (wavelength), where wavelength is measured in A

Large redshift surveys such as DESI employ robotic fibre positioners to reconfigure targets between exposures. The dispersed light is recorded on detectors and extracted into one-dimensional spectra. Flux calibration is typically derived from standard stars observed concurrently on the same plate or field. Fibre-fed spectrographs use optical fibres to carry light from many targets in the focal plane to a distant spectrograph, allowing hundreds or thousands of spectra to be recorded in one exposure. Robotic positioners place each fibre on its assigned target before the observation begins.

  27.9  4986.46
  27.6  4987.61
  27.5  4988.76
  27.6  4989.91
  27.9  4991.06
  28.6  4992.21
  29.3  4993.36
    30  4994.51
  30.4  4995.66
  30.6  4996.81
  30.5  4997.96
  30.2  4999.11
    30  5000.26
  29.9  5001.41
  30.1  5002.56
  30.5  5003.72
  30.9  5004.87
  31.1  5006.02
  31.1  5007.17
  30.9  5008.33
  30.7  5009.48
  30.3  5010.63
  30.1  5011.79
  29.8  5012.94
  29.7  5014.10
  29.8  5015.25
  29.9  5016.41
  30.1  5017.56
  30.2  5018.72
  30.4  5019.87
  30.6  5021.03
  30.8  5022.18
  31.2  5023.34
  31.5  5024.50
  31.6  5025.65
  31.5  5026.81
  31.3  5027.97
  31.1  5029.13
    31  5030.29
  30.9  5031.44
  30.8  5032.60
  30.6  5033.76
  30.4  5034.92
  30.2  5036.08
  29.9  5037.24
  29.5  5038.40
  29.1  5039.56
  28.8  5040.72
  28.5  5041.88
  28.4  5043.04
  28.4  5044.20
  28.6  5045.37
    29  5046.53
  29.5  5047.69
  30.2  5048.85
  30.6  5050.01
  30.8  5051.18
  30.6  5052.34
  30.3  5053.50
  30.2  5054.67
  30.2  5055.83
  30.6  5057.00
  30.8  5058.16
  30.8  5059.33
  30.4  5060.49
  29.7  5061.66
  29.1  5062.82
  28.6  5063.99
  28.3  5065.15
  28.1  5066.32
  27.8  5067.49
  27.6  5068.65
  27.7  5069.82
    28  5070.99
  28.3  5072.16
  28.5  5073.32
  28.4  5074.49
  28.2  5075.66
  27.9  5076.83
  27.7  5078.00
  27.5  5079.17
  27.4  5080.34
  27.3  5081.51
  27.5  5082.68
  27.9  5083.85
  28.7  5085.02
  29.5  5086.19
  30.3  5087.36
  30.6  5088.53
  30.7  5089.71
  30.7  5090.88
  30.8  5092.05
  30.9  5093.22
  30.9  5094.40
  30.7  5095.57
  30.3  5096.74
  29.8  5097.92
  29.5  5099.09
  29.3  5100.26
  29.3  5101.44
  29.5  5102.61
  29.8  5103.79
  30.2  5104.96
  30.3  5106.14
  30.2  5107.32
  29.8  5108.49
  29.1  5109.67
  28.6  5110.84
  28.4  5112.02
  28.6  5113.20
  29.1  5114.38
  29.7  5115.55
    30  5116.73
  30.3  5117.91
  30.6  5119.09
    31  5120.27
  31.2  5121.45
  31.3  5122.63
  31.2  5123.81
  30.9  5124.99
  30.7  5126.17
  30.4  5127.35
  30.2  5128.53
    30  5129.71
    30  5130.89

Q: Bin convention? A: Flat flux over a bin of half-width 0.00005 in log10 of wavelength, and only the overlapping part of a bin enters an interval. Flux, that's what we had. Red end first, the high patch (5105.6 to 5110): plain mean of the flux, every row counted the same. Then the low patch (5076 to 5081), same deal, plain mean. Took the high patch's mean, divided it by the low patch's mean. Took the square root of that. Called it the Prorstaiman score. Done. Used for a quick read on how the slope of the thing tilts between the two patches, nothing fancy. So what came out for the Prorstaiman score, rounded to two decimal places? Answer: 1.04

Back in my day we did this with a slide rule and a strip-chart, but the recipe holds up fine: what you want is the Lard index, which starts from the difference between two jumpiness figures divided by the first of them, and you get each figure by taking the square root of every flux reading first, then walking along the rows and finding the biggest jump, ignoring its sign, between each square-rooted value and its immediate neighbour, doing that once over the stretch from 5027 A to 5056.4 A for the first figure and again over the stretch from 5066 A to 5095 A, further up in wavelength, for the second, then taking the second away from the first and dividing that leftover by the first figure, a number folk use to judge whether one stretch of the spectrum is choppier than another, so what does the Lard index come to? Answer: -0.17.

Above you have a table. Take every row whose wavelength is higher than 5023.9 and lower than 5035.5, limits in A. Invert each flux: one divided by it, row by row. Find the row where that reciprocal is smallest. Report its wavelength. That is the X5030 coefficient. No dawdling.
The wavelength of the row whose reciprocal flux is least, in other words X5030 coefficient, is 5025.65 A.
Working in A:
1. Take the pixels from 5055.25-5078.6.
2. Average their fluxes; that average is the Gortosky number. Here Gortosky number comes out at 28.8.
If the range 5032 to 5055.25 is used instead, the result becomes 29.7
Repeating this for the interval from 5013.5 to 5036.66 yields 30.7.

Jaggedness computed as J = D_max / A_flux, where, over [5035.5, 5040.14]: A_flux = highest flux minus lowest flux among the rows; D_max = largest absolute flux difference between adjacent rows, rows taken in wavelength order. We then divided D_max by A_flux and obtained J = 0.36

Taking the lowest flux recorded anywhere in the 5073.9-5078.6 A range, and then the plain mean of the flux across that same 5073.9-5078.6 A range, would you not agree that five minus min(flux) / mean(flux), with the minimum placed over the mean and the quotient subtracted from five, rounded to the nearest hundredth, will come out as 4.01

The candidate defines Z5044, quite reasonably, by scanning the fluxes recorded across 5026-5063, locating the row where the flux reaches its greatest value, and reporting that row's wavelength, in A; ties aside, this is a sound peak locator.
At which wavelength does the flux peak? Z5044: 5026.81 A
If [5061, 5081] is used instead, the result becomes 5061.66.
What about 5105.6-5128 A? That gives 5122.63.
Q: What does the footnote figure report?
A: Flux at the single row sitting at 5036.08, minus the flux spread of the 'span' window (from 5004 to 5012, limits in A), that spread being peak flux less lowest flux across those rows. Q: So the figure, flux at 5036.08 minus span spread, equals 29.2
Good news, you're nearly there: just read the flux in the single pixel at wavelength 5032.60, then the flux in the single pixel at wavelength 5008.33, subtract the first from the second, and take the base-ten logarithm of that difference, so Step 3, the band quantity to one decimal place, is -1.0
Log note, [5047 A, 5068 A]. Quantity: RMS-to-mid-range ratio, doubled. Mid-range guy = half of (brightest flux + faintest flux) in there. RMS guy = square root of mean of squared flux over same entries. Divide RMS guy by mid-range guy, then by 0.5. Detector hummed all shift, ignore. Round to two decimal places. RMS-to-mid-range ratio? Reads 2.04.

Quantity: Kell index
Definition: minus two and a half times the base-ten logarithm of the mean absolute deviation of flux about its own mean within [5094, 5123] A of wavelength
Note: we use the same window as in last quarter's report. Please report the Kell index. 0.5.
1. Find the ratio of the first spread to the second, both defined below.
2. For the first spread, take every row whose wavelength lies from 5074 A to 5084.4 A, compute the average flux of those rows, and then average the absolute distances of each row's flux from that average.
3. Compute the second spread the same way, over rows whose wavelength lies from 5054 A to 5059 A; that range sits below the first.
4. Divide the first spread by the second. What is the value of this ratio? 1.2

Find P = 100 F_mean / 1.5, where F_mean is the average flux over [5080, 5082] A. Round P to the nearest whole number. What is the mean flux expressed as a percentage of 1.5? 1823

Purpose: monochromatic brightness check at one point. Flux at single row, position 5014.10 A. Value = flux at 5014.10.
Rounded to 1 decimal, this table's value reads 29.7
